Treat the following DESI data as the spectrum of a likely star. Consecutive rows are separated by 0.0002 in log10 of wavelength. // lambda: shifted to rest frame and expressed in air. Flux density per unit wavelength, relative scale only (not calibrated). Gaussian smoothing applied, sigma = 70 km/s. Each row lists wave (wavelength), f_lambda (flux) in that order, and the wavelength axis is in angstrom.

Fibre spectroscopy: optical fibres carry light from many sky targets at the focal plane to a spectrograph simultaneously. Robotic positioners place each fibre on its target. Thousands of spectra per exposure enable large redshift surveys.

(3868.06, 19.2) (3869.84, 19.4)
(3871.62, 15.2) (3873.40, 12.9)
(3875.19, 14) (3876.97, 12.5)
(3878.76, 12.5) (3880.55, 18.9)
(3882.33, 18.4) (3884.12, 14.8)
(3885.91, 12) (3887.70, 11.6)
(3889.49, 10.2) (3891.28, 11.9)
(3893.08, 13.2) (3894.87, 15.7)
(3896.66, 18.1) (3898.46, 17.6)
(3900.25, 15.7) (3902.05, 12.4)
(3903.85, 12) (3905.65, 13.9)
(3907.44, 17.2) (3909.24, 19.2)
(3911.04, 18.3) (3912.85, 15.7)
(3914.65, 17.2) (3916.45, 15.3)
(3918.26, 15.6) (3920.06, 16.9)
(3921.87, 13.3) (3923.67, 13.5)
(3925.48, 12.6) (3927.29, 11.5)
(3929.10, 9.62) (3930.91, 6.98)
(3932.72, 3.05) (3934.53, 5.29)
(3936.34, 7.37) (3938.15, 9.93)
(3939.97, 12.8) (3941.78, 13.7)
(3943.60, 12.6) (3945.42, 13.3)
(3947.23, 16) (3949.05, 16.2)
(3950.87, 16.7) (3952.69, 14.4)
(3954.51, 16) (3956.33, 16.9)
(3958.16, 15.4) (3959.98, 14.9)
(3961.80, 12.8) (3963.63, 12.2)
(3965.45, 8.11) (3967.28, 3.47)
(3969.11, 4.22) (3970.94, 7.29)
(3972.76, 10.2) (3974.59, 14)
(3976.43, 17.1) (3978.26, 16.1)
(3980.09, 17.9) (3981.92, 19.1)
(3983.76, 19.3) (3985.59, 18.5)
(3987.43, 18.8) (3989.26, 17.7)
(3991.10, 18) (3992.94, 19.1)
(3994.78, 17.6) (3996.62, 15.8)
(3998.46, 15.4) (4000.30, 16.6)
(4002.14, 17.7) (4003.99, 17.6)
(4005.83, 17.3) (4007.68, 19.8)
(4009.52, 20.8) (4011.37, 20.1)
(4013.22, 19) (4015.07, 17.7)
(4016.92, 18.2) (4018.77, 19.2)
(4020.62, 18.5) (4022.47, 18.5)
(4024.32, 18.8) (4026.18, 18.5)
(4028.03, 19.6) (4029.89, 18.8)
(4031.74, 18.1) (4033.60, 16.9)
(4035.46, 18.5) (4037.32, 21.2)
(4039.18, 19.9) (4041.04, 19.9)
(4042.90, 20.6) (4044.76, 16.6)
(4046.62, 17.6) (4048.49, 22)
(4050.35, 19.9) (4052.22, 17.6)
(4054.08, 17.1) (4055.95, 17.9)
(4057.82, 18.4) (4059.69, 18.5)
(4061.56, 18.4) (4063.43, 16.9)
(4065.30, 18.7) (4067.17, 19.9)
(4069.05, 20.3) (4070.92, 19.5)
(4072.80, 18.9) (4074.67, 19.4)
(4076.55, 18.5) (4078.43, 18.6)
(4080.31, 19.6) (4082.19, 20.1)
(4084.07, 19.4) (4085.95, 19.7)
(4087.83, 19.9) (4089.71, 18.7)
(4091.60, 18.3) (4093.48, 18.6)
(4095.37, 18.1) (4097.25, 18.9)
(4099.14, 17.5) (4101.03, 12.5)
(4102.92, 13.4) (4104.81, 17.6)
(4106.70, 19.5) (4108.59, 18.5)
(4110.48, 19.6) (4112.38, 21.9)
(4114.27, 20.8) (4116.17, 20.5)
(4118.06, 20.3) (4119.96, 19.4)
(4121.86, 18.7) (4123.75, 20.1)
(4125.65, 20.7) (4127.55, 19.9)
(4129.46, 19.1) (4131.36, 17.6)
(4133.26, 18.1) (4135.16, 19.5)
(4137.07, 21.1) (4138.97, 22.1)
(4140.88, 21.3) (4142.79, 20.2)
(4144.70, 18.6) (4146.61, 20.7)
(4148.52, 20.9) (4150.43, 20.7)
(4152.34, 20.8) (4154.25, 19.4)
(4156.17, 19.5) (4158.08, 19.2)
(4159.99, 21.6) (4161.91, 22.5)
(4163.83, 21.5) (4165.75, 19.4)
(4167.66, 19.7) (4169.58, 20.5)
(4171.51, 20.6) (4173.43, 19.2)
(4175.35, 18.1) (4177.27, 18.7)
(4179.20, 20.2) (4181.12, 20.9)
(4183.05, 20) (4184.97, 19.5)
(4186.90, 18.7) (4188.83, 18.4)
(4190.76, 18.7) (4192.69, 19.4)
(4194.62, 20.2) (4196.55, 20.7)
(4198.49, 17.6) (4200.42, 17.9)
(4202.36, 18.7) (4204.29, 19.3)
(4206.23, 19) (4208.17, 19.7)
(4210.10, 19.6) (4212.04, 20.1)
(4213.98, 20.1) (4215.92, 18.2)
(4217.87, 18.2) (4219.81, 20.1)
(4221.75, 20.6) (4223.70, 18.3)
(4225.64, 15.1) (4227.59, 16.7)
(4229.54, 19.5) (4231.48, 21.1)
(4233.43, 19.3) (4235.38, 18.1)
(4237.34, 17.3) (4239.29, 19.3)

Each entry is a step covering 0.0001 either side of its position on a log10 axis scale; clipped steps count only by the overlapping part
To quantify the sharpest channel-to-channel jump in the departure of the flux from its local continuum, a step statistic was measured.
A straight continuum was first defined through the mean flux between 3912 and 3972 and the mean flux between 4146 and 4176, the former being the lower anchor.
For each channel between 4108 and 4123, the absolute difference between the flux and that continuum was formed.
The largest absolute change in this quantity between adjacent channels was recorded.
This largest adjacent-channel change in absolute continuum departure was 2.2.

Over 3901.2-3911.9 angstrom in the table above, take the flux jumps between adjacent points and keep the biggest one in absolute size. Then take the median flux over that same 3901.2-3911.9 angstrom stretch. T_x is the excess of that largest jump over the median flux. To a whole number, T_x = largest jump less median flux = -12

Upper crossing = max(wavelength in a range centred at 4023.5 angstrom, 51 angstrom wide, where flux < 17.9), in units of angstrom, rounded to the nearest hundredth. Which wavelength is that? 4046.62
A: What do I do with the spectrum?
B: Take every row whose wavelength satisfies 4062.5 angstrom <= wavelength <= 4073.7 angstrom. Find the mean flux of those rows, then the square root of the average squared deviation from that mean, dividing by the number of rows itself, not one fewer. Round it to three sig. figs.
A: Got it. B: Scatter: 1.10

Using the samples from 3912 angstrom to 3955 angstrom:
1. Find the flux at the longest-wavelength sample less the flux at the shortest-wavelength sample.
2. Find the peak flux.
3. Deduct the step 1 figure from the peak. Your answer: 16.9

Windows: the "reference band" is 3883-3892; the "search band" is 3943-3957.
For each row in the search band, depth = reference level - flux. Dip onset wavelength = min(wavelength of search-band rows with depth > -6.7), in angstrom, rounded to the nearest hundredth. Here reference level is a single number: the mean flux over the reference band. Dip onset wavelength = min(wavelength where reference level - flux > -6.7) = 3943.60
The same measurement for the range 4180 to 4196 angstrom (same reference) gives 4186.90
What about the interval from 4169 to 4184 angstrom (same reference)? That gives 4175.35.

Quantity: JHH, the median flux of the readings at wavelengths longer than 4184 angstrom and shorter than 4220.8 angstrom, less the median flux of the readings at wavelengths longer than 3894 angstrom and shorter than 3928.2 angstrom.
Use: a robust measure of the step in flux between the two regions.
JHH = 3.6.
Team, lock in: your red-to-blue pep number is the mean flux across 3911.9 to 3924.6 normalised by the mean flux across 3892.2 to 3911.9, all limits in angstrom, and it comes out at 0.97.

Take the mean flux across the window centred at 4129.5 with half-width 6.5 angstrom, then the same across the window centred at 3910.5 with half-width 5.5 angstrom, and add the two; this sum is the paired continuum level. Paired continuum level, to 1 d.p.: 36.2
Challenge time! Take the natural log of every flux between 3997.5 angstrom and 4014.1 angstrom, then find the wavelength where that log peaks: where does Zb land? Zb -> 4009.52 angstrom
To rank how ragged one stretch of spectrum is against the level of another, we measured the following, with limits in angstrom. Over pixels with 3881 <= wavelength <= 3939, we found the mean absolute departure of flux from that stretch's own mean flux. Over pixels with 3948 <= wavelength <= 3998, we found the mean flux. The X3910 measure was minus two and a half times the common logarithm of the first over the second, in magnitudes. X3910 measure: 1.68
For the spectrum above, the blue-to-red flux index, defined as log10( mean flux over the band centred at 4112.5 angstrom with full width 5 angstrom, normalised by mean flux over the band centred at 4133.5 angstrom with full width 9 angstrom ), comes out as 0.04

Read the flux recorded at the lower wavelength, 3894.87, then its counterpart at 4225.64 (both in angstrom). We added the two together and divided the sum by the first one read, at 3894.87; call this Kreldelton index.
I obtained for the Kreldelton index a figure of 2.0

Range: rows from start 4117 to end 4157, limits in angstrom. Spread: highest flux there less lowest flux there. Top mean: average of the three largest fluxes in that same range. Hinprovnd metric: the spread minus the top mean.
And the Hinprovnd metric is -17.0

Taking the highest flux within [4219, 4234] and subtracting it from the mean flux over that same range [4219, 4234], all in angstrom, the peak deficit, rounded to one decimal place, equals -2.3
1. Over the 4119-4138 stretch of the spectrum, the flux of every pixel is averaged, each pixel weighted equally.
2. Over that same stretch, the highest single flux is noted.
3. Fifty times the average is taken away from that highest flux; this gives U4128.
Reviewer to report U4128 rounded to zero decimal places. -950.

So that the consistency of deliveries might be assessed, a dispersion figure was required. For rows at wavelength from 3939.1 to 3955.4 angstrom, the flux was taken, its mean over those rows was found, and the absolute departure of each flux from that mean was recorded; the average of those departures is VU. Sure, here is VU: 1.41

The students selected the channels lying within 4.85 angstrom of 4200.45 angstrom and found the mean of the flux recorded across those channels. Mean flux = 18.8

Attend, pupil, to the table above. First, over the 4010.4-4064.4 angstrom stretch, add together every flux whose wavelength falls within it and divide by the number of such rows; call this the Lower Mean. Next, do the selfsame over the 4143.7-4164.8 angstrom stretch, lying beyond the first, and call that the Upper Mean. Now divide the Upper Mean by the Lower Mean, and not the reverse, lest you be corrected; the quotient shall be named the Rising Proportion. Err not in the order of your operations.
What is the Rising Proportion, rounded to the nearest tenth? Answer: 1.1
